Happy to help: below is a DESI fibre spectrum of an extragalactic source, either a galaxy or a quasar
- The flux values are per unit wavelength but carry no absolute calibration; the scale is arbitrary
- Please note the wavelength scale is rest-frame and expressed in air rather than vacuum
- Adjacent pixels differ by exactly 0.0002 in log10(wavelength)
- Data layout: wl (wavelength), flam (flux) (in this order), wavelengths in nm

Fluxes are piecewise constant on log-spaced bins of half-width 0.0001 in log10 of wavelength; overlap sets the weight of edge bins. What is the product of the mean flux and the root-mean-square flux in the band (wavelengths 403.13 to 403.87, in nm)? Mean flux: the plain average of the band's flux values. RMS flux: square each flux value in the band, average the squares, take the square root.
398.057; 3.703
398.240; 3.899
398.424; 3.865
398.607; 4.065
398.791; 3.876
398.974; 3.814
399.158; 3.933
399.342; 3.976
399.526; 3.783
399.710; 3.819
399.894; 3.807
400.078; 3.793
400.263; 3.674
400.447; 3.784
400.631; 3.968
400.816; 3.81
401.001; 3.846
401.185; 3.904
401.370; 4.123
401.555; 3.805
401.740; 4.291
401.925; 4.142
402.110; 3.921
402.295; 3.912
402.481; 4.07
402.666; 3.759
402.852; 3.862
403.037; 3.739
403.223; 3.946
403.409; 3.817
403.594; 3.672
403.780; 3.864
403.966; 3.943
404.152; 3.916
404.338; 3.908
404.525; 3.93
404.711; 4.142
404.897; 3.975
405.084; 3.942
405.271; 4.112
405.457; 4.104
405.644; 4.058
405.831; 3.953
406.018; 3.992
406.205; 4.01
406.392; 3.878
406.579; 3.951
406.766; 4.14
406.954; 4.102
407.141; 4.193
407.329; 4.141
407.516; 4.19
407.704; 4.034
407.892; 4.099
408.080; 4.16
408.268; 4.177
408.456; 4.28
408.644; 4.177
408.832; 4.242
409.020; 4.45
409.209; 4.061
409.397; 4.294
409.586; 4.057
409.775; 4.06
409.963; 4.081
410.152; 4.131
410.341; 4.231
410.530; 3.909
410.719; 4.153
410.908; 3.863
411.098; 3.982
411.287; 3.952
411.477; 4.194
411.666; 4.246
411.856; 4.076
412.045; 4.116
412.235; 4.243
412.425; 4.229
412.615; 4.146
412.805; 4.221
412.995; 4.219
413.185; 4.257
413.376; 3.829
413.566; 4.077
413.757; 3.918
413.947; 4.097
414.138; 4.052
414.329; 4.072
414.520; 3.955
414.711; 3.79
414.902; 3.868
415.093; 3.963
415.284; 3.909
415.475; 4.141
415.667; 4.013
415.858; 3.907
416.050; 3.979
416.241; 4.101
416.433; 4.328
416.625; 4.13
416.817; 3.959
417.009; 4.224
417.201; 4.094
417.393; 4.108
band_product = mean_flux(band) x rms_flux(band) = 14.6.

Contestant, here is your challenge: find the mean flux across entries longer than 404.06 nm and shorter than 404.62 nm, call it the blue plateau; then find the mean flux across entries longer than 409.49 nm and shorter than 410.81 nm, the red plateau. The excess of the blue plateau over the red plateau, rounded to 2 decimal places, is -0.17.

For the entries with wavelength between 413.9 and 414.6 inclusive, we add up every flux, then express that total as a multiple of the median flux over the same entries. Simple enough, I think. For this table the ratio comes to 4.0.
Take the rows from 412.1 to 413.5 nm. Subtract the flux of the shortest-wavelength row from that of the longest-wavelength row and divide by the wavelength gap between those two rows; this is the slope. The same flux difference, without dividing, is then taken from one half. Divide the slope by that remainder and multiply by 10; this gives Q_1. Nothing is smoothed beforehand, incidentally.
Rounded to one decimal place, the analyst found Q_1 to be -4.0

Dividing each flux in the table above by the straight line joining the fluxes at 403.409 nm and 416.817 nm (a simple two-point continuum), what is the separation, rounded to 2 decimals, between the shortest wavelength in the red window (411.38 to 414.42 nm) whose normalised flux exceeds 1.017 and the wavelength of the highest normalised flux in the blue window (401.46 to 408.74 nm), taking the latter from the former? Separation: 9.74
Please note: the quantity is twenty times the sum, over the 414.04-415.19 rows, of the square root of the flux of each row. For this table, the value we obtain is 238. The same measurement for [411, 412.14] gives 243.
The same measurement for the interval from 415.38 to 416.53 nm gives 242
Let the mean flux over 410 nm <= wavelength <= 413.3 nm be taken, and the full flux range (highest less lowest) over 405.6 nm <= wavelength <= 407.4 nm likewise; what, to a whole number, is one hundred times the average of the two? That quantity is 222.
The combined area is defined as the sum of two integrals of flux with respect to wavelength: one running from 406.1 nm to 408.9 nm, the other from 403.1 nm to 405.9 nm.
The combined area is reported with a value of 22.6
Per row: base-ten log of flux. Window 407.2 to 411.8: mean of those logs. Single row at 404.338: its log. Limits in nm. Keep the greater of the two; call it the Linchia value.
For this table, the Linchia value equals 0.616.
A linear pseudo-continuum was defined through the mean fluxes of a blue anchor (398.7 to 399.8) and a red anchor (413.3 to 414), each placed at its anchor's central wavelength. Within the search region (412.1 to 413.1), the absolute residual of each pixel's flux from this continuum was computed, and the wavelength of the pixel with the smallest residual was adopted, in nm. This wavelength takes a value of 412.615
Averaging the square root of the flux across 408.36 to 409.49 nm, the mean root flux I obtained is 2.06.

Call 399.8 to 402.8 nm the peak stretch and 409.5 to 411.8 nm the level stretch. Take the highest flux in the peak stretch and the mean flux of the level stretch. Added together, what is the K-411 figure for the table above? 8.36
